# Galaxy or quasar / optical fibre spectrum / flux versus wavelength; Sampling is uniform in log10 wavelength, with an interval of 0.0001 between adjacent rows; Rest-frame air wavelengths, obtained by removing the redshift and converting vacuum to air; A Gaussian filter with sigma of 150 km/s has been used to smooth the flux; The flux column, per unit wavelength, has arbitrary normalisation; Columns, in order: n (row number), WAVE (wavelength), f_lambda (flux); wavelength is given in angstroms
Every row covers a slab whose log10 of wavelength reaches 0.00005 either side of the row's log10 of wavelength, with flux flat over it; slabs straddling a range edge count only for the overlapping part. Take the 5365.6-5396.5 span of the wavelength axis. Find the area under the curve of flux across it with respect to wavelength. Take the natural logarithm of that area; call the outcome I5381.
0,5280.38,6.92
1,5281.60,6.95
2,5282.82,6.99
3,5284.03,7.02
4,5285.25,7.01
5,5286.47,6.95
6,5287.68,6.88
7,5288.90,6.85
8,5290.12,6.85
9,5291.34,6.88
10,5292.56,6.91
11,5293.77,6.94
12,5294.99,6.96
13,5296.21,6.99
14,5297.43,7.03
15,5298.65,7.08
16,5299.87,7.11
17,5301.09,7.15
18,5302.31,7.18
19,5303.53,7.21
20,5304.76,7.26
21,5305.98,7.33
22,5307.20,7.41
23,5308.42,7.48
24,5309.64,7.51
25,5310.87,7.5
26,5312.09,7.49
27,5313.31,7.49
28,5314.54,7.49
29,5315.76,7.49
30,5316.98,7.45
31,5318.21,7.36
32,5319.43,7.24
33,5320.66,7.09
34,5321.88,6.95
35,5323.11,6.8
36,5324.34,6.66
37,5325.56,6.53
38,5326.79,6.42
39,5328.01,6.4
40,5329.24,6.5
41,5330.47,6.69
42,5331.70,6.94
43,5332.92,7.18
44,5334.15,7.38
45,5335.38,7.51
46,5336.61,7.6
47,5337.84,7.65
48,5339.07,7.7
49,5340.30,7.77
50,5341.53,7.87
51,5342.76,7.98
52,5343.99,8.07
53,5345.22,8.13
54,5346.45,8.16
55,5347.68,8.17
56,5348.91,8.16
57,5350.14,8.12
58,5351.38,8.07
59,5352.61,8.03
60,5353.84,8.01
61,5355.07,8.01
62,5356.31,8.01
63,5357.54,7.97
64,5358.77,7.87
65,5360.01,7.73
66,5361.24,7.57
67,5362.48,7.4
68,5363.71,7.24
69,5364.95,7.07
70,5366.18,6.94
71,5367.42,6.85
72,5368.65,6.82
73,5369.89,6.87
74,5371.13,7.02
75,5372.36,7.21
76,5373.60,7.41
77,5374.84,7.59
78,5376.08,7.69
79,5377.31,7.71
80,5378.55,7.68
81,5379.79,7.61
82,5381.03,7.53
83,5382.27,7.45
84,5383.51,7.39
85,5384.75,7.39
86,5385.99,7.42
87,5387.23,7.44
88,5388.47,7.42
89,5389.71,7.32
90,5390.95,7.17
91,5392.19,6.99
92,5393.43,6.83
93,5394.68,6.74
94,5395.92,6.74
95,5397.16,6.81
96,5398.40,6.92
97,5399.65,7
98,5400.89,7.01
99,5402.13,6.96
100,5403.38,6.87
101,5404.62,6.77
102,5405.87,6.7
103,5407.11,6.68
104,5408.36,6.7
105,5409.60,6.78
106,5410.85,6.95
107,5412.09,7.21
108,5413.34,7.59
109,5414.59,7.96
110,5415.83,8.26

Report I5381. 5.41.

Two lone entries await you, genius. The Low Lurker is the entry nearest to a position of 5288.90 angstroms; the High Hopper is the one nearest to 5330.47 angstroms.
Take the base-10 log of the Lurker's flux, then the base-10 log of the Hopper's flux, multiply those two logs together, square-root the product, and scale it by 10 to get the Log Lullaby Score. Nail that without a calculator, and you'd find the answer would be 8.31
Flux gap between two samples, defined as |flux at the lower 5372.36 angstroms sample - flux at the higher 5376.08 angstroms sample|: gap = 0.48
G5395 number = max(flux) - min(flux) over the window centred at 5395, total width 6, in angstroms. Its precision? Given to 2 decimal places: 0.25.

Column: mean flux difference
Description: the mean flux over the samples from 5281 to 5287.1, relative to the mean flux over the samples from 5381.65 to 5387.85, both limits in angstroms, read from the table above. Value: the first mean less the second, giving -0.43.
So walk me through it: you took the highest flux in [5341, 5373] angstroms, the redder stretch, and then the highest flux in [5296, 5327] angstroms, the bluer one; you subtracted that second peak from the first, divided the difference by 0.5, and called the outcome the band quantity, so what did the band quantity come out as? 1.3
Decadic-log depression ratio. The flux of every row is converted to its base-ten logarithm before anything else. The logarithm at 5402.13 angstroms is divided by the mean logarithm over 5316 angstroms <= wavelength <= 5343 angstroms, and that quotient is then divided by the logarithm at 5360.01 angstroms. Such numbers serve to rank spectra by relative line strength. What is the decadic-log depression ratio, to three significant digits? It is 1.11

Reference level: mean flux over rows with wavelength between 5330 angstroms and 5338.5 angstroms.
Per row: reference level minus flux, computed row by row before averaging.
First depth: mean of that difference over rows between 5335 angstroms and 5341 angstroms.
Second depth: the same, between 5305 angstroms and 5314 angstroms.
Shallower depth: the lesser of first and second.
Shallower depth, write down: -0.4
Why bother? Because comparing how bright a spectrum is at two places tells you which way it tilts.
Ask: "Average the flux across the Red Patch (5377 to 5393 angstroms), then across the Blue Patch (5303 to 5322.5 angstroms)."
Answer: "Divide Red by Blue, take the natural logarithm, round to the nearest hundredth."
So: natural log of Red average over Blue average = 0.01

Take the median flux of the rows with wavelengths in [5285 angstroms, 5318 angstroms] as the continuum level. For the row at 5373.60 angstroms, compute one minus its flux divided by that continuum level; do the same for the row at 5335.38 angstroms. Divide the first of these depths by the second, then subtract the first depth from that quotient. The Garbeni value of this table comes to 0.8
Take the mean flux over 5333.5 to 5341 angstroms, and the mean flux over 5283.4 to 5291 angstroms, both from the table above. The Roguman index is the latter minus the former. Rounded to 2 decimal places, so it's -0.67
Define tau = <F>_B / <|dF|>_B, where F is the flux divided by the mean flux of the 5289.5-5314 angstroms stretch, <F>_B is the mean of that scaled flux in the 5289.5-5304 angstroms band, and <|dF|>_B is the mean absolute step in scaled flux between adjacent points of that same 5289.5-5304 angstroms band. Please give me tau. 215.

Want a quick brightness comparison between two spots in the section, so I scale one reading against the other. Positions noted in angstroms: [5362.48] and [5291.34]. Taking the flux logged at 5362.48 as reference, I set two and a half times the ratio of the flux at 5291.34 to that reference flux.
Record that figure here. 2.32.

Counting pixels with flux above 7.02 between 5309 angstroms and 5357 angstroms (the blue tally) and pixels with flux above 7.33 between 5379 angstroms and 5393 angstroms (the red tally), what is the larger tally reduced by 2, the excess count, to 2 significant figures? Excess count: 28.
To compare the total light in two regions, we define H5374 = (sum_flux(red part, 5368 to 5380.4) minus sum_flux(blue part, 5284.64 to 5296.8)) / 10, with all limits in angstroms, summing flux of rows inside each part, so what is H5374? 0.4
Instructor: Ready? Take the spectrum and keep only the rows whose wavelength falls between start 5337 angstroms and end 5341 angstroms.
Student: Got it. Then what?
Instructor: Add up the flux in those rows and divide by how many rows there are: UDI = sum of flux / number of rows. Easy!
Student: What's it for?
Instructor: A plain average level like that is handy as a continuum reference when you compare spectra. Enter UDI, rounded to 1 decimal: 7.7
